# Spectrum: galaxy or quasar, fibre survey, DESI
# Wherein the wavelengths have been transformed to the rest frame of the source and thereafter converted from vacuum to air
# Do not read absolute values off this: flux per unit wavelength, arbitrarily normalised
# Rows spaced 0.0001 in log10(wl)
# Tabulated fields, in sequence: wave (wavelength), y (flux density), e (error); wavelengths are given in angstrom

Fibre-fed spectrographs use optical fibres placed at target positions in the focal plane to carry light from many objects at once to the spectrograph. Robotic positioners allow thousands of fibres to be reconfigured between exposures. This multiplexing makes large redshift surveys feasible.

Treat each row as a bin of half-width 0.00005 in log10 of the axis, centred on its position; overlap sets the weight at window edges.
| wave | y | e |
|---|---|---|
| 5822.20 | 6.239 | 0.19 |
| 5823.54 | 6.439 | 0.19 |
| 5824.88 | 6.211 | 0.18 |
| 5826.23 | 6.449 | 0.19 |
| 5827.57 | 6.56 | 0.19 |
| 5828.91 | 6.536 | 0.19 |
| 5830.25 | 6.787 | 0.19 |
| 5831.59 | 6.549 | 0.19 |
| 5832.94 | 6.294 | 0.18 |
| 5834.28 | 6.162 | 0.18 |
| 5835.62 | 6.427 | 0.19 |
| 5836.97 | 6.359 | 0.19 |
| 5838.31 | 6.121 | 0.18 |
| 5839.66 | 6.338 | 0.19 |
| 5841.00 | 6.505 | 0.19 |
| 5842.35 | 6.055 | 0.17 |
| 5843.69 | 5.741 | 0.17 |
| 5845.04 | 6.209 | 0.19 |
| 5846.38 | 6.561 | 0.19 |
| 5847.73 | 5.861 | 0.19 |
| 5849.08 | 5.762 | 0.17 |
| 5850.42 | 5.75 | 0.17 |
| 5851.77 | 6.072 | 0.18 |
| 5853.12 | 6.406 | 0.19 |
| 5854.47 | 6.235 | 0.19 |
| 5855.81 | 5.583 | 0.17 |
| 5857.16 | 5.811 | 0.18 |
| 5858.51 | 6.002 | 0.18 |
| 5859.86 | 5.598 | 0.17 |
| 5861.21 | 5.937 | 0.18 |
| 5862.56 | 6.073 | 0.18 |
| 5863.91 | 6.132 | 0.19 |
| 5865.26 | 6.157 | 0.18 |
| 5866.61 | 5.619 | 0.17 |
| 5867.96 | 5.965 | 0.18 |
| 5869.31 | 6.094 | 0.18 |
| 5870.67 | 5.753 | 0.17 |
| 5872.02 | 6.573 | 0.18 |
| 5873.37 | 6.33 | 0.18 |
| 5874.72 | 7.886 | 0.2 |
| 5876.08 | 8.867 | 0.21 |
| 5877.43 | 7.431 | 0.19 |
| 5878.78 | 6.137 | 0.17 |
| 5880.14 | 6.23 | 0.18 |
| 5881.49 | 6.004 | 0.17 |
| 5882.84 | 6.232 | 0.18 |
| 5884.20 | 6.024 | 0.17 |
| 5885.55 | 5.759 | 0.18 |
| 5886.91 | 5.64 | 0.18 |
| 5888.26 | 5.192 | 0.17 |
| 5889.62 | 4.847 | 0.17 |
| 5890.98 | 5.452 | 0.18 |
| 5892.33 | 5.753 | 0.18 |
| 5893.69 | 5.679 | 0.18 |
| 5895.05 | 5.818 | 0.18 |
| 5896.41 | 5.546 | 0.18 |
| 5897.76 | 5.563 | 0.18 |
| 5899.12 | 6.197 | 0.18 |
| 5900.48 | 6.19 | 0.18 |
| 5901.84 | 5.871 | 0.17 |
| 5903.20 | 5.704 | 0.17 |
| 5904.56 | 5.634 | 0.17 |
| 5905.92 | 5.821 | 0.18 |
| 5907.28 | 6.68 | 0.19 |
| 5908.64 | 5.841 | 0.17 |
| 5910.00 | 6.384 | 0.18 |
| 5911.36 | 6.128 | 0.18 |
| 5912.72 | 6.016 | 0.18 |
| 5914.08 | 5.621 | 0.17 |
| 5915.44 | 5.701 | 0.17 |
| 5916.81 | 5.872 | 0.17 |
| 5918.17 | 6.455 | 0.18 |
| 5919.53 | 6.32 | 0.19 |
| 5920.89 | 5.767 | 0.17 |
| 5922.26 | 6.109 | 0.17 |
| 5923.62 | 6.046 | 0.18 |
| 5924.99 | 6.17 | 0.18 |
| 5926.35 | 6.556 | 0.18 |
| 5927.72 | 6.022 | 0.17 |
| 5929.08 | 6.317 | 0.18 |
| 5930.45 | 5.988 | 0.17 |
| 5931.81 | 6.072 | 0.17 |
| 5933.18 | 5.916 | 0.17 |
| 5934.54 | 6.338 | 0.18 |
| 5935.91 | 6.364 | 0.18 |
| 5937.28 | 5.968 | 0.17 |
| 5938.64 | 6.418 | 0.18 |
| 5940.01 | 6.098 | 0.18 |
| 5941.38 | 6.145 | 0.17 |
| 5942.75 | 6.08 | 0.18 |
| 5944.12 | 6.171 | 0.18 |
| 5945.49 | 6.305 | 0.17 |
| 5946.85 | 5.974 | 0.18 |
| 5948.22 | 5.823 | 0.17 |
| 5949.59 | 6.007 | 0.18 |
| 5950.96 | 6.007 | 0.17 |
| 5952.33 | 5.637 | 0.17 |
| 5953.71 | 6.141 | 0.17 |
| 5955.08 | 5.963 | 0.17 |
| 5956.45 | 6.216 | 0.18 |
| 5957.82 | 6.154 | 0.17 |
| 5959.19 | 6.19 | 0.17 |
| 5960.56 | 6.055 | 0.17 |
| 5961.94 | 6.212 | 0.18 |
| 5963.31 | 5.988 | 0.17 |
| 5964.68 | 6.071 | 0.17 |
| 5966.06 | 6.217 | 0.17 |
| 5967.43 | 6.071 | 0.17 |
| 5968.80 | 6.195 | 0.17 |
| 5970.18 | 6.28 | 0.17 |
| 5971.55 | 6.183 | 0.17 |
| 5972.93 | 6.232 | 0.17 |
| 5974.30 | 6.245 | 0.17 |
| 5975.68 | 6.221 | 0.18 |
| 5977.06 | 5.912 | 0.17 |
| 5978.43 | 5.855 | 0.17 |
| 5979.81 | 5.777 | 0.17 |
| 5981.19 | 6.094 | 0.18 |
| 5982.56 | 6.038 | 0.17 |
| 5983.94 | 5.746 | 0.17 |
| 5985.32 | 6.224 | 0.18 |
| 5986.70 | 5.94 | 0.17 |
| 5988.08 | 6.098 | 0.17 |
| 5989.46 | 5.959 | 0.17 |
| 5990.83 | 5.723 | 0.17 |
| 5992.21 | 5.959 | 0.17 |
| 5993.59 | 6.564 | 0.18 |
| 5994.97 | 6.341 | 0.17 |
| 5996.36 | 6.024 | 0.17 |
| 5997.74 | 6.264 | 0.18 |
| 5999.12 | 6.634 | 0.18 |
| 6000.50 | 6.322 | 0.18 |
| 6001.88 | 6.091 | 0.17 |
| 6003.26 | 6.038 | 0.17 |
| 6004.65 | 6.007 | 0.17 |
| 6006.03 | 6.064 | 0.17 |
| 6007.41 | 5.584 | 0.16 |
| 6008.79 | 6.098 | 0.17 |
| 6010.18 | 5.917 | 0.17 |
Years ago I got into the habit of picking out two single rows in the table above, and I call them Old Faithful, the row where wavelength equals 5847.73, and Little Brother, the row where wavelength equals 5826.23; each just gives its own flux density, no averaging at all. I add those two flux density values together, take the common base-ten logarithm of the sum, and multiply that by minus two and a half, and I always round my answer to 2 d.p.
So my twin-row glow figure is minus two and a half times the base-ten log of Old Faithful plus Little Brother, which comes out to -2.73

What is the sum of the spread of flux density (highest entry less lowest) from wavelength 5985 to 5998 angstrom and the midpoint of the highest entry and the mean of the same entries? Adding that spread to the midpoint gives 7.2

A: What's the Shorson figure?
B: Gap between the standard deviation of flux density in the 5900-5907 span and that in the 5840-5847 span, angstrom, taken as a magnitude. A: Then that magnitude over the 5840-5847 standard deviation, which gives 0.36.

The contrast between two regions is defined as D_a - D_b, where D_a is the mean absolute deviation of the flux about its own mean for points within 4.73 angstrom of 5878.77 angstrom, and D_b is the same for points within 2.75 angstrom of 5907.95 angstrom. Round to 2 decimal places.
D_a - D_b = 0.59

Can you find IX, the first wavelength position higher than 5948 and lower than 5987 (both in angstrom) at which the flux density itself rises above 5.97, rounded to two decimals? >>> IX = 5949.59 angstrom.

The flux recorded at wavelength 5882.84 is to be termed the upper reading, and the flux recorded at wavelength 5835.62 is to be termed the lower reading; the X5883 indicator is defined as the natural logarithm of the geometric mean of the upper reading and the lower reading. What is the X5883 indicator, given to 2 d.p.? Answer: 1.85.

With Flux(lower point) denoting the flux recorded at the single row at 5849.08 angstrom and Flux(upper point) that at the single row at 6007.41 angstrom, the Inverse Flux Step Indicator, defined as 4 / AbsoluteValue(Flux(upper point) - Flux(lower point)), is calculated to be 22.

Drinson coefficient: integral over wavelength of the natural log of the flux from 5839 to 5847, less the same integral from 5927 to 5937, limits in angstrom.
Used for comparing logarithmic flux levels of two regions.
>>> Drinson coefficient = -3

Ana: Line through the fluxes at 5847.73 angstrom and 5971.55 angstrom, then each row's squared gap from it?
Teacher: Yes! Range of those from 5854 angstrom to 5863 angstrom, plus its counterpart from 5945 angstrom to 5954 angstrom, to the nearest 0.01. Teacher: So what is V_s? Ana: 0.37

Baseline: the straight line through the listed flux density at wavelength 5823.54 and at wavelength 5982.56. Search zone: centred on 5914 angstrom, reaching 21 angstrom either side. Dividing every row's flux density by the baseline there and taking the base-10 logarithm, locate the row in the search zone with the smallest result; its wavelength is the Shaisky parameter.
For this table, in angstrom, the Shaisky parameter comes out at 5896.41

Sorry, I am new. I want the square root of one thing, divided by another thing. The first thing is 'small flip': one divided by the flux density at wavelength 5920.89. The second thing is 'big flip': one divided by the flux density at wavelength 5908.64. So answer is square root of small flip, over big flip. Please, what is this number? 2.43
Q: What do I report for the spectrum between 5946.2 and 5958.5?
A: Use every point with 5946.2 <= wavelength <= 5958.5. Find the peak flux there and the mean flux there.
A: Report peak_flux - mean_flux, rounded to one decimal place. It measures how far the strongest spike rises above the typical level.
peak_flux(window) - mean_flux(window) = 0.2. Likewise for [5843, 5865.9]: 0.6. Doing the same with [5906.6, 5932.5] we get 0.6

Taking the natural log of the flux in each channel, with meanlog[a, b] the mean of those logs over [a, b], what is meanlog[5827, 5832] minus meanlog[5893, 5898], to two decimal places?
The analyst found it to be 0.16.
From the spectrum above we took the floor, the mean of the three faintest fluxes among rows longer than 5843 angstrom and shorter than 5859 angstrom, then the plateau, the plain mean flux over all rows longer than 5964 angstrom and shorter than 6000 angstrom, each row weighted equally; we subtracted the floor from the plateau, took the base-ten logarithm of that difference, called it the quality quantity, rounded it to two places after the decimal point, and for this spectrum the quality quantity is -0.38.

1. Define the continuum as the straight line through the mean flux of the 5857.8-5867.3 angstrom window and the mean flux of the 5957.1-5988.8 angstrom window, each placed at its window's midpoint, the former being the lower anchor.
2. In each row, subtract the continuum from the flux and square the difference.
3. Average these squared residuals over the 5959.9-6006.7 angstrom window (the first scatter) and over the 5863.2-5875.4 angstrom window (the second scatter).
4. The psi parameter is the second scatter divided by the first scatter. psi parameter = 13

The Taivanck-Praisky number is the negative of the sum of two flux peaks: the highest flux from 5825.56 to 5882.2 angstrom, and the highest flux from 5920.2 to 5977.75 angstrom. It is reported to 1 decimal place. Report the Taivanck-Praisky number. -15.4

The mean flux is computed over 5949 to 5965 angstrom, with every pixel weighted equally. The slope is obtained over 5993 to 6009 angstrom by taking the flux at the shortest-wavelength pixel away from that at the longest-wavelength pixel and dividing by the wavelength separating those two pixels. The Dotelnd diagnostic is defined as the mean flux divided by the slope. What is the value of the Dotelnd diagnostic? -197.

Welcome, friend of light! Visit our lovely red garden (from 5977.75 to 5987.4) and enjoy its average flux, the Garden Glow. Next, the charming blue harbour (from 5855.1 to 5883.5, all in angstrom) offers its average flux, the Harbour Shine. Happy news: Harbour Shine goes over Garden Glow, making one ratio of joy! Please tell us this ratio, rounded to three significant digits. 1.06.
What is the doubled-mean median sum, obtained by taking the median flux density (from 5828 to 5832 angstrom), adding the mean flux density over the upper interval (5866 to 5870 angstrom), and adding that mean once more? 18.3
